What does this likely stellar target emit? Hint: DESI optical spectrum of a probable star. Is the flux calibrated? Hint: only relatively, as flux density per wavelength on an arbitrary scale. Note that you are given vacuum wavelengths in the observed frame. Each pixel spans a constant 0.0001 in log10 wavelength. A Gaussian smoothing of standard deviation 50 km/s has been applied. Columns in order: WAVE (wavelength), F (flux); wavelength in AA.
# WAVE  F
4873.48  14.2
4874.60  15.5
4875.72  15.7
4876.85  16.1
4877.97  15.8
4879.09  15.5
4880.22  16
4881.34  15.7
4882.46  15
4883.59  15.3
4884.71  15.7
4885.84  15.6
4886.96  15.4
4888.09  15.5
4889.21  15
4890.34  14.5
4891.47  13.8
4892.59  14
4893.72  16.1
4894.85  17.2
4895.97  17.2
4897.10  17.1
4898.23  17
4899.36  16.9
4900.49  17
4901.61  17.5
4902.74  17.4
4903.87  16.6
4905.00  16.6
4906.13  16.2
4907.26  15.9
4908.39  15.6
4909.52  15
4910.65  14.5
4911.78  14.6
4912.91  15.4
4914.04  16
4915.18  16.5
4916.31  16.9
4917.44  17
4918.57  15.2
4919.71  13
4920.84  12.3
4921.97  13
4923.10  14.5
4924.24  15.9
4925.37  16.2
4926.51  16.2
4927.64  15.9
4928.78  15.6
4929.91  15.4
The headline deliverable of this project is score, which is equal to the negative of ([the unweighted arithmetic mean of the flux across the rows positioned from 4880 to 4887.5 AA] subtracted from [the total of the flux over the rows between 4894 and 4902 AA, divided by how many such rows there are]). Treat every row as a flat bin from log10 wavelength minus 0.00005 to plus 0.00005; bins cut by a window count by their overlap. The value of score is -1.6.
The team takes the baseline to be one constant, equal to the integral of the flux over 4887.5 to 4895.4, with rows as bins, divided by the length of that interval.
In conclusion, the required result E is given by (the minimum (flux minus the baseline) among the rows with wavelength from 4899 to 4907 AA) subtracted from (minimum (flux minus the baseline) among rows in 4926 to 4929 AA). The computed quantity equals -1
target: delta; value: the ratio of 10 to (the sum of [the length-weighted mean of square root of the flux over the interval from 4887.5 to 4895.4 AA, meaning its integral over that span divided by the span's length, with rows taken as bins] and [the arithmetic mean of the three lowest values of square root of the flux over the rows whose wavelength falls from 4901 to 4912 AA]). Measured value 1.30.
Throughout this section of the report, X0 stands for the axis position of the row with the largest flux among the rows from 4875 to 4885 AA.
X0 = 4876.85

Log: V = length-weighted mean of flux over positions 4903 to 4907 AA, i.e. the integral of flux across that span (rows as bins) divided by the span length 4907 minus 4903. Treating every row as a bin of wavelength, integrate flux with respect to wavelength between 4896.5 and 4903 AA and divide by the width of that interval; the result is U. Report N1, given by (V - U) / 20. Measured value -0.03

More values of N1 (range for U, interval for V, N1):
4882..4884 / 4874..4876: 0.02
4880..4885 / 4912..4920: 0.01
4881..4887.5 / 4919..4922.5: -0.13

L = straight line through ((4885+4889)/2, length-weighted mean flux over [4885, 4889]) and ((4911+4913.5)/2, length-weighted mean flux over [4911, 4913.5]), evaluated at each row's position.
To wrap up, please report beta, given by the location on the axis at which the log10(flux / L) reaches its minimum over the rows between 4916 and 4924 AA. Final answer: 4920.84 AA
